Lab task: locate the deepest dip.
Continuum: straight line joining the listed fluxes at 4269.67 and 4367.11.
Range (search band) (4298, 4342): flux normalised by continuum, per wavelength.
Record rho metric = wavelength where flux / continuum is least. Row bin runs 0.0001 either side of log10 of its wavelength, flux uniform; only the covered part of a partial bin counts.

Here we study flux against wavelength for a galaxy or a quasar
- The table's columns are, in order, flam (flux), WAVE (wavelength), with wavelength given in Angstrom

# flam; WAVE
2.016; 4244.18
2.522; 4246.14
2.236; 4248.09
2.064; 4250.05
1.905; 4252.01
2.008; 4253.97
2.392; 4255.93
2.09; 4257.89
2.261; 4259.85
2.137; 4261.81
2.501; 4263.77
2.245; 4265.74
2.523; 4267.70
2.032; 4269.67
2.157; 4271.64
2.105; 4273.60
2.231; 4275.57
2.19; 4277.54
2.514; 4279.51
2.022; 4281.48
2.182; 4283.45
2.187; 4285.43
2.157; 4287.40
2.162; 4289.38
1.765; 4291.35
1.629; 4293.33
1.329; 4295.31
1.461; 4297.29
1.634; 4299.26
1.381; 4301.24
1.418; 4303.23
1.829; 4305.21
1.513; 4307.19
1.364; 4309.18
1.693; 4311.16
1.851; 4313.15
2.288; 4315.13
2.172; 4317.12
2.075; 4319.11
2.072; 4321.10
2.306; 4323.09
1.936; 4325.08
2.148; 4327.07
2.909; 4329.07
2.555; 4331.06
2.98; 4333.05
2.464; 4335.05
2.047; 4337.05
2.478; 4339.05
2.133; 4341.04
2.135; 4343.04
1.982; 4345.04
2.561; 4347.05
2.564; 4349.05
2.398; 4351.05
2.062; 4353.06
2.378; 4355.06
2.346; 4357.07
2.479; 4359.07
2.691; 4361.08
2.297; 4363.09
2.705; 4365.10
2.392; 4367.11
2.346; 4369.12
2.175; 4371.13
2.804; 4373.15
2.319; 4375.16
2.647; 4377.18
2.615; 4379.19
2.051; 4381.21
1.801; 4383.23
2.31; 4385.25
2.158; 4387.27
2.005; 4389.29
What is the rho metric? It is 4309.18 Angstrom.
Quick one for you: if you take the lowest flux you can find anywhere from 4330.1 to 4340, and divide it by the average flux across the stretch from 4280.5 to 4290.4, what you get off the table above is 0.96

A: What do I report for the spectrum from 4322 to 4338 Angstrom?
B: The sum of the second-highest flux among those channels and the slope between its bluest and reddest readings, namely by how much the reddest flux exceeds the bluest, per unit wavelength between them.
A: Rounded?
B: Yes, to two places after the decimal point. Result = 2.89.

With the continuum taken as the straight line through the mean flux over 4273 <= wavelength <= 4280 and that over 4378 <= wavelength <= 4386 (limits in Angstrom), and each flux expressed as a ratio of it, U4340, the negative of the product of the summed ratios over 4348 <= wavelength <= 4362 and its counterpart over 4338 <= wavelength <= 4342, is -16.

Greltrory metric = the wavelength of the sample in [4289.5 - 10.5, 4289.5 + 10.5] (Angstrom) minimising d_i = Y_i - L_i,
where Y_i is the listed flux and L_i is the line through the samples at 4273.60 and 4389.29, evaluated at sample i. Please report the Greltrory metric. 4295.31 Angstrom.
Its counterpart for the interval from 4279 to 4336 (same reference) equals 4295.31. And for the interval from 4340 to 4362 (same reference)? 4345.04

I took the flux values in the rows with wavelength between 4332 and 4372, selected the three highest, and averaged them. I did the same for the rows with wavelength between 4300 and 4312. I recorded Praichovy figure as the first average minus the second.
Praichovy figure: 1.11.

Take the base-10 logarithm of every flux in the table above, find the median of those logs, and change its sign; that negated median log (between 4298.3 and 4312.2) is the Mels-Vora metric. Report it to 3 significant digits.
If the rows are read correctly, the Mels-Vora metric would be -0.180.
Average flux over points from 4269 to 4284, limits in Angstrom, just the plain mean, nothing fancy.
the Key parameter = 2.18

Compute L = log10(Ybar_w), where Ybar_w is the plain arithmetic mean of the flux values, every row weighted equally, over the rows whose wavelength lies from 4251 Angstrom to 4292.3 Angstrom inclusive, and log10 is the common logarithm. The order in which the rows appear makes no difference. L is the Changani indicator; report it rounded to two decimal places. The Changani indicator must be 0.34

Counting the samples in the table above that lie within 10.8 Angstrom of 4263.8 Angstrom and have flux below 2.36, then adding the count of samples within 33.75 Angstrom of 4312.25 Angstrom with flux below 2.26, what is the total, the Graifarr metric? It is 34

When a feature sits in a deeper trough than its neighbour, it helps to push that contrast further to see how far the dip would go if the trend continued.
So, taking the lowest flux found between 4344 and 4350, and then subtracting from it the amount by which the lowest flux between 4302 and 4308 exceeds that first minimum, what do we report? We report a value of 2.5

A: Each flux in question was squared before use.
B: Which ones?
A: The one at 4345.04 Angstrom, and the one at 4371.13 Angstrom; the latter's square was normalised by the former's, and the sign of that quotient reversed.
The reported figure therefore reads -1.2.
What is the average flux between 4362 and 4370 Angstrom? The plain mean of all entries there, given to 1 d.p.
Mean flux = 2.4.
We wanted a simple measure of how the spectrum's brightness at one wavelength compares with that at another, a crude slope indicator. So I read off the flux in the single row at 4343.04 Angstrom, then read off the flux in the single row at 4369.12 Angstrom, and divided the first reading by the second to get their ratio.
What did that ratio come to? 0.91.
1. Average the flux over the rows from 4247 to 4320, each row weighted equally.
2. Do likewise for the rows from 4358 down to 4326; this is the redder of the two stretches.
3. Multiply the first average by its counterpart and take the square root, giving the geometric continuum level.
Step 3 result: 2.18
